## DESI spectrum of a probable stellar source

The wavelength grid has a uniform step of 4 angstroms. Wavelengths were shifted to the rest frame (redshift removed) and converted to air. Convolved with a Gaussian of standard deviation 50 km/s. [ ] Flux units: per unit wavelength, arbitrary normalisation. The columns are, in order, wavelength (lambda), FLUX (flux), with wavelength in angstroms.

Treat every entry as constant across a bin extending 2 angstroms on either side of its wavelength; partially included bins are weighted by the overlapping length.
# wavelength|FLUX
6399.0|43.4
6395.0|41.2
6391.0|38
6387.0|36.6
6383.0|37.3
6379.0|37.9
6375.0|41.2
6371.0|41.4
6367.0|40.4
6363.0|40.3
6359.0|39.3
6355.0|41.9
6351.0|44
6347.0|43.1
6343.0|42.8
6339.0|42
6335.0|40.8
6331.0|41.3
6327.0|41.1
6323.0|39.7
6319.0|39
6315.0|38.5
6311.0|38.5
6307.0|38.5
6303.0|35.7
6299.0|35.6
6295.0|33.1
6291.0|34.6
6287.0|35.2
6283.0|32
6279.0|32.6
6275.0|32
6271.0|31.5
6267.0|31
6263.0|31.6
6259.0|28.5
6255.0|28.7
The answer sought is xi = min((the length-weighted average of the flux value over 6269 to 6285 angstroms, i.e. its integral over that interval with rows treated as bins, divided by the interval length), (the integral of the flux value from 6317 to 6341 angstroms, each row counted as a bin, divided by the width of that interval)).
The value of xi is 32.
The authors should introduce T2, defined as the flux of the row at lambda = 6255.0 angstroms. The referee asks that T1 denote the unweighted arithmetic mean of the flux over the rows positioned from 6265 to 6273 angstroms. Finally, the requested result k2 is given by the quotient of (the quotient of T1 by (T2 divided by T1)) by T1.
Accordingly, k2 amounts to 1.09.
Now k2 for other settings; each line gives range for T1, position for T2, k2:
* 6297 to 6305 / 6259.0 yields 1.25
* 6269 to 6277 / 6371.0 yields 0.77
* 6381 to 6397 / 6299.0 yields 1.08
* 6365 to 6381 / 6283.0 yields 1.26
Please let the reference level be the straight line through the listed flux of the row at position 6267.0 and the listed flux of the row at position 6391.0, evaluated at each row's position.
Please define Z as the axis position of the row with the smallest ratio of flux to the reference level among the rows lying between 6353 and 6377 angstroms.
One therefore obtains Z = 6359.0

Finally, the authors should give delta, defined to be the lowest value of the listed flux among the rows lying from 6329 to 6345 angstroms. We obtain 40.8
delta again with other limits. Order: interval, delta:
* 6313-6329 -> 38.5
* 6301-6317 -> 35.7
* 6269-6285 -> 31.5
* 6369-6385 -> 37.3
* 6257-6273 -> 28.5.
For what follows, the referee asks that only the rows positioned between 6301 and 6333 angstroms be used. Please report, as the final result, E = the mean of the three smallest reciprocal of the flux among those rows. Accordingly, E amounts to 0.0246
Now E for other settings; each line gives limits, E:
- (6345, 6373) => 0.0233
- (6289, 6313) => 0.0267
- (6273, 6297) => 0.0292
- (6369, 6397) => 0.0242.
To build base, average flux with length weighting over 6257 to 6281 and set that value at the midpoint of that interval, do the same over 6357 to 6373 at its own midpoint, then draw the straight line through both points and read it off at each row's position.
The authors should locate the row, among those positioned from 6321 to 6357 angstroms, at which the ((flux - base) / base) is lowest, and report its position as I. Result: 6355.0 angstroms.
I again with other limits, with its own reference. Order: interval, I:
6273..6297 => 6295.0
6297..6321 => 6303.0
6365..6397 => 6387.0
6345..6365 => 6359.0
